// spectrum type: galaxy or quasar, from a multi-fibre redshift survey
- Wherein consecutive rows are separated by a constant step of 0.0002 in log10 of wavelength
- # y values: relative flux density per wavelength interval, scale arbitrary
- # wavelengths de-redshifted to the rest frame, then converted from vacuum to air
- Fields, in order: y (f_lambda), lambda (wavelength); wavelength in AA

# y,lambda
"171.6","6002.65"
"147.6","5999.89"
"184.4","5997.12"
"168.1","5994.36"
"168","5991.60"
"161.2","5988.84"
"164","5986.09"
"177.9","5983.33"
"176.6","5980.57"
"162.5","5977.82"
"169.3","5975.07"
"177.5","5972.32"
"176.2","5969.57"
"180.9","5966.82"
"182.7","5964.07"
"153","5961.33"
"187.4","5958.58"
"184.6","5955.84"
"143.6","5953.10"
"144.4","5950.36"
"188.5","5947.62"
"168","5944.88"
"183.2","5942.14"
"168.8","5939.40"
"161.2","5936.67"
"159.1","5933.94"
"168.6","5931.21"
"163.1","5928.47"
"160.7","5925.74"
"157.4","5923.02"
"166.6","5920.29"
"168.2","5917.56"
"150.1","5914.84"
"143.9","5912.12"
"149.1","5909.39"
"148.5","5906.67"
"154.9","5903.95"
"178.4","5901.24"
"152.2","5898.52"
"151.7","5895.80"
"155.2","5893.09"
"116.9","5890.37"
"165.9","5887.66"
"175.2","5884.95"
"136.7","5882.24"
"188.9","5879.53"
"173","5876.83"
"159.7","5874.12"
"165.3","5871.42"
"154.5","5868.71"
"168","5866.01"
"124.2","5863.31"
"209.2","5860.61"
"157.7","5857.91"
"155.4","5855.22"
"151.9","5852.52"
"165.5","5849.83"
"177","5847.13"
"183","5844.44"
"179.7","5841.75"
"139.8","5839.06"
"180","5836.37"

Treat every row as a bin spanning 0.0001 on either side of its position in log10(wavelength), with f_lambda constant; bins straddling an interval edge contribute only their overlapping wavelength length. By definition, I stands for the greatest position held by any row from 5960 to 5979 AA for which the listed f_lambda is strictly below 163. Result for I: 5977.82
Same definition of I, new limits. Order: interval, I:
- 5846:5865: 5863.31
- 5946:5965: 5961.33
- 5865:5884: 5882.24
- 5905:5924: 5923.02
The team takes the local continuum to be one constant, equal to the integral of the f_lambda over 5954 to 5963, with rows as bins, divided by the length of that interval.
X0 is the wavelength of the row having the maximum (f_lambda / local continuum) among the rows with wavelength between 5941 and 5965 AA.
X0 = 5947.62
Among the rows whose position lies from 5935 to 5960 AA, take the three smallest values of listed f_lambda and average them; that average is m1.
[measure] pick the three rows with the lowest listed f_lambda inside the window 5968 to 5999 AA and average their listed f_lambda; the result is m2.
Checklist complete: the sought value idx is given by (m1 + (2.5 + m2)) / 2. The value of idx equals 157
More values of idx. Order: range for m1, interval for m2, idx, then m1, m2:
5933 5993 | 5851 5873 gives 147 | 147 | 144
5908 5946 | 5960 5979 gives 156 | 148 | 162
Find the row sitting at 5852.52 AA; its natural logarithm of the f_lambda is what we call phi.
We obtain 5.02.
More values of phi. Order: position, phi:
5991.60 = 5.12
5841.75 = 5.19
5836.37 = 5.19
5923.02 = 5.06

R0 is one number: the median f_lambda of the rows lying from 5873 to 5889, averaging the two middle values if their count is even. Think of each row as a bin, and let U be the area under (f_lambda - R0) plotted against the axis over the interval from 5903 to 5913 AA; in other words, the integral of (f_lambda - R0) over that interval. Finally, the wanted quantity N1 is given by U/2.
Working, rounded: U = -203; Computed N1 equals -102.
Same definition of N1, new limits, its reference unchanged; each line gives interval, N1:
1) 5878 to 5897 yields -128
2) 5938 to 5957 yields -9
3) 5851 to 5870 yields -88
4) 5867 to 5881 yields -10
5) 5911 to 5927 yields -92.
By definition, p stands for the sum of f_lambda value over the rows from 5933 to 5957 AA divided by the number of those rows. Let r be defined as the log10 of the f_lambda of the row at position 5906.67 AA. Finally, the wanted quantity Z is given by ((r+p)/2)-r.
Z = 82.3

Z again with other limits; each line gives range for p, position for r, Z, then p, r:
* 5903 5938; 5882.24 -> 77.8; 158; 2.14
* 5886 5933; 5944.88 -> 76.9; 156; 2.23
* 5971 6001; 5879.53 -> 83.3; 169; 2.28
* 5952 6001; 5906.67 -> 84.1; 170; 2.17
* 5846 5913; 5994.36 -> 78.5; 159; 2.23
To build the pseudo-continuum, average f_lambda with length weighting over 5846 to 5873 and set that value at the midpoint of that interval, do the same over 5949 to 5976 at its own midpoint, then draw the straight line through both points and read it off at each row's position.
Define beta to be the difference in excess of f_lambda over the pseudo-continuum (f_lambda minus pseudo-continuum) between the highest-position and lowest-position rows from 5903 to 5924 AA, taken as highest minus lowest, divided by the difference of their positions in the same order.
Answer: 0.1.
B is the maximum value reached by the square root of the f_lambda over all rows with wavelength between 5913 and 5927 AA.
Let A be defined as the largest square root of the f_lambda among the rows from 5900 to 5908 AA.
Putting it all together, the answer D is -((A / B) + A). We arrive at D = -14.4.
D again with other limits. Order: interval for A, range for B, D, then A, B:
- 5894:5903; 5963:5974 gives -14.3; 13.4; 13.5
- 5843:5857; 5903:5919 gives -14.6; 13.5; 13.0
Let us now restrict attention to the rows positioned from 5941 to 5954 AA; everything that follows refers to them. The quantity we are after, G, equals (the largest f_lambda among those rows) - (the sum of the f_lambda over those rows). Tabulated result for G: -639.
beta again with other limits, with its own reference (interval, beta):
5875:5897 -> -1.2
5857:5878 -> 0.7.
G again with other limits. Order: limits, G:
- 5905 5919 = -592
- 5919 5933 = -648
